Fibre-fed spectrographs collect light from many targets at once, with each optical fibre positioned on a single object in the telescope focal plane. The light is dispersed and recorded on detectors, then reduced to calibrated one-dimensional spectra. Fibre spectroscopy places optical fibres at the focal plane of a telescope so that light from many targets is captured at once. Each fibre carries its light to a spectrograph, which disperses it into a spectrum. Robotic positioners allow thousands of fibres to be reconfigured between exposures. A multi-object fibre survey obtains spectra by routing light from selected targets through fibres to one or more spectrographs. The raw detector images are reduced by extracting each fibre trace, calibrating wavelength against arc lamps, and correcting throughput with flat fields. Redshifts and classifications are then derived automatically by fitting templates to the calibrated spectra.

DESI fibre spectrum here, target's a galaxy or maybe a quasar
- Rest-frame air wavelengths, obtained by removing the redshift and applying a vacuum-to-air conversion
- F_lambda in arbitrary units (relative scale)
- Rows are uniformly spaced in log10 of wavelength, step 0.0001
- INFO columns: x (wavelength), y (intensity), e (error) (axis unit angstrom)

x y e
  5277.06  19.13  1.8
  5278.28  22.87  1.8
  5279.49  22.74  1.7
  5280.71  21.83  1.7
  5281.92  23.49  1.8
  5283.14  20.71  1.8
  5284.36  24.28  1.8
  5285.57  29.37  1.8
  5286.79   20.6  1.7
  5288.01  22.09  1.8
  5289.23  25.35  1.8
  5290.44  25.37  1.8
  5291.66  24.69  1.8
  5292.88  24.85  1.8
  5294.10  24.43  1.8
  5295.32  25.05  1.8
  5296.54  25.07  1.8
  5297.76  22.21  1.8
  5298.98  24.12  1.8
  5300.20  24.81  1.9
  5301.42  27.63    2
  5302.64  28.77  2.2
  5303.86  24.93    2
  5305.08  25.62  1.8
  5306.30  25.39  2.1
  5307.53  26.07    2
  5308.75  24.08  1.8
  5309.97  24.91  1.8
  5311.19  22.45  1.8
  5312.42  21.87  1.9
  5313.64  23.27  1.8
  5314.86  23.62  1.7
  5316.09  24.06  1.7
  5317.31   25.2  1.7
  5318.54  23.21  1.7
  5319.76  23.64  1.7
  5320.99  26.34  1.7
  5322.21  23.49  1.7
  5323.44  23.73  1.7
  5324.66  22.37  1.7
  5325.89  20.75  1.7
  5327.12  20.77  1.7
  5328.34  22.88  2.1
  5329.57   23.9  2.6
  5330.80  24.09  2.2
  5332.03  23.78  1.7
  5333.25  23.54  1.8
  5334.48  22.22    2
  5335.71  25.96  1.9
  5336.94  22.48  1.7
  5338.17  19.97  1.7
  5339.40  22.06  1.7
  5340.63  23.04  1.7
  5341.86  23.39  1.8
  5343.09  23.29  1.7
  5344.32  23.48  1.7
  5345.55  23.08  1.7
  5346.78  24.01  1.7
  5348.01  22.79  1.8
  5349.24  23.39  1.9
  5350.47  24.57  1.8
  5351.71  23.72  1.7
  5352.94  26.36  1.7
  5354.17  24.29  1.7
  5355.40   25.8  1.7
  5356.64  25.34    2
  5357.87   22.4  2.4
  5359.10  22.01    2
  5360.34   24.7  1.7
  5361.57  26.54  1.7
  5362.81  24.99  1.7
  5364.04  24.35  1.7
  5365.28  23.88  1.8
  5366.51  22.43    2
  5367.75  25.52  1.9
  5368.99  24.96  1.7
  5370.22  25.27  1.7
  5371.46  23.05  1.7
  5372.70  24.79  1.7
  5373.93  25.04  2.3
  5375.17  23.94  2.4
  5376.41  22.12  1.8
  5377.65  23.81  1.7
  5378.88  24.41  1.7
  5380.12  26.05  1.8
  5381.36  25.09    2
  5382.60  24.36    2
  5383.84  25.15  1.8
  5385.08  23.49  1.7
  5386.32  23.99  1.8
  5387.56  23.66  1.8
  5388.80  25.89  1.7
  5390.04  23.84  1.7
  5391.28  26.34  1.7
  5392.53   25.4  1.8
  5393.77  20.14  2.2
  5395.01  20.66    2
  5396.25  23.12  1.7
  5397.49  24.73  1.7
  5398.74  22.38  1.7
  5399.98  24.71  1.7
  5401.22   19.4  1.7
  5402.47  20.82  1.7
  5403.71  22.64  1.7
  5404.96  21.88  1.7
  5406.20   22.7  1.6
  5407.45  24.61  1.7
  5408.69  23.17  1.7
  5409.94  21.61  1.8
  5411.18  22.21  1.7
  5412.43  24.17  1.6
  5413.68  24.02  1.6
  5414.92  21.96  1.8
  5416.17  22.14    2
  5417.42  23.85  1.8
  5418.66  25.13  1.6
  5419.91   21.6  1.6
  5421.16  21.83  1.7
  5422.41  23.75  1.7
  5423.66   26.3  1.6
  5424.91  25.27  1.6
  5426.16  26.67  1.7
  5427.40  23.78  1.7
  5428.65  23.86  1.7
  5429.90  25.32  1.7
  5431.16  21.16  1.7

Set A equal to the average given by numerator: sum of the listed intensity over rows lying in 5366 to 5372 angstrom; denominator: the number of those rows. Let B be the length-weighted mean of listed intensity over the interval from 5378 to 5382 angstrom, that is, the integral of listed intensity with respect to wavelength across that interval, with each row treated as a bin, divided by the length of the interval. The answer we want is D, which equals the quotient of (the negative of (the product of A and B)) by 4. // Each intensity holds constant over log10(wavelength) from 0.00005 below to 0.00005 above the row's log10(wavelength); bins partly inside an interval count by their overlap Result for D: -152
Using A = 24.2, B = 25.1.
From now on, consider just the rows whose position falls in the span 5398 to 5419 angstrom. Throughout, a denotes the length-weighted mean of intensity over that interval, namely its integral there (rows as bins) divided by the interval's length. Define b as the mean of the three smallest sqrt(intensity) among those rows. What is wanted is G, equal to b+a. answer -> 27.3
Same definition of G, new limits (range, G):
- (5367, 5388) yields 29.2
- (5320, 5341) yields 27.6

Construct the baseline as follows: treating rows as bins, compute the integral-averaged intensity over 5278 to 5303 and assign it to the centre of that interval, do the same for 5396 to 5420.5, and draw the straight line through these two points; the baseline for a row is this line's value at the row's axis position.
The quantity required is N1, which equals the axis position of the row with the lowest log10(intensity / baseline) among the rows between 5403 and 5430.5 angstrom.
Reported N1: 5409.94 angstrom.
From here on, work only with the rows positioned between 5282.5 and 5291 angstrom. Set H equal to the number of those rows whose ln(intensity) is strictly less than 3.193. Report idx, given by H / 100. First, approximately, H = 4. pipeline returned 0.04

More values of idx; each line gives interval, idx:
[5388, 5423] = 0.21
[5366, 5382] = 0.05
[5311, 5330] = 0.14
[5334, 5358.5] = 0.15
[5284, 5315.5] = 0.10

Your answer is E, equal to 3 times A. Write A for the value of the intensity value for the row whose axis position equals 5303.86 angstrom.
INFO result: 75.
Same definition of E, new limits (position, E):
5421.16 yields 65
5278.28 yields 69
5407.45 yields 74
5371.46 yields 69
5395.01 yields 62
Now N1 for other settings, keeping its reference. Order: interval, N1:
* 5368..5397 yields 5393.77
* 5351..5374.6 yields 5359.10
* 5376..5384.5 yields 5376.41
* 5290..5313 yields 5312.42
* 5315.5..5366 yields 5338.17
